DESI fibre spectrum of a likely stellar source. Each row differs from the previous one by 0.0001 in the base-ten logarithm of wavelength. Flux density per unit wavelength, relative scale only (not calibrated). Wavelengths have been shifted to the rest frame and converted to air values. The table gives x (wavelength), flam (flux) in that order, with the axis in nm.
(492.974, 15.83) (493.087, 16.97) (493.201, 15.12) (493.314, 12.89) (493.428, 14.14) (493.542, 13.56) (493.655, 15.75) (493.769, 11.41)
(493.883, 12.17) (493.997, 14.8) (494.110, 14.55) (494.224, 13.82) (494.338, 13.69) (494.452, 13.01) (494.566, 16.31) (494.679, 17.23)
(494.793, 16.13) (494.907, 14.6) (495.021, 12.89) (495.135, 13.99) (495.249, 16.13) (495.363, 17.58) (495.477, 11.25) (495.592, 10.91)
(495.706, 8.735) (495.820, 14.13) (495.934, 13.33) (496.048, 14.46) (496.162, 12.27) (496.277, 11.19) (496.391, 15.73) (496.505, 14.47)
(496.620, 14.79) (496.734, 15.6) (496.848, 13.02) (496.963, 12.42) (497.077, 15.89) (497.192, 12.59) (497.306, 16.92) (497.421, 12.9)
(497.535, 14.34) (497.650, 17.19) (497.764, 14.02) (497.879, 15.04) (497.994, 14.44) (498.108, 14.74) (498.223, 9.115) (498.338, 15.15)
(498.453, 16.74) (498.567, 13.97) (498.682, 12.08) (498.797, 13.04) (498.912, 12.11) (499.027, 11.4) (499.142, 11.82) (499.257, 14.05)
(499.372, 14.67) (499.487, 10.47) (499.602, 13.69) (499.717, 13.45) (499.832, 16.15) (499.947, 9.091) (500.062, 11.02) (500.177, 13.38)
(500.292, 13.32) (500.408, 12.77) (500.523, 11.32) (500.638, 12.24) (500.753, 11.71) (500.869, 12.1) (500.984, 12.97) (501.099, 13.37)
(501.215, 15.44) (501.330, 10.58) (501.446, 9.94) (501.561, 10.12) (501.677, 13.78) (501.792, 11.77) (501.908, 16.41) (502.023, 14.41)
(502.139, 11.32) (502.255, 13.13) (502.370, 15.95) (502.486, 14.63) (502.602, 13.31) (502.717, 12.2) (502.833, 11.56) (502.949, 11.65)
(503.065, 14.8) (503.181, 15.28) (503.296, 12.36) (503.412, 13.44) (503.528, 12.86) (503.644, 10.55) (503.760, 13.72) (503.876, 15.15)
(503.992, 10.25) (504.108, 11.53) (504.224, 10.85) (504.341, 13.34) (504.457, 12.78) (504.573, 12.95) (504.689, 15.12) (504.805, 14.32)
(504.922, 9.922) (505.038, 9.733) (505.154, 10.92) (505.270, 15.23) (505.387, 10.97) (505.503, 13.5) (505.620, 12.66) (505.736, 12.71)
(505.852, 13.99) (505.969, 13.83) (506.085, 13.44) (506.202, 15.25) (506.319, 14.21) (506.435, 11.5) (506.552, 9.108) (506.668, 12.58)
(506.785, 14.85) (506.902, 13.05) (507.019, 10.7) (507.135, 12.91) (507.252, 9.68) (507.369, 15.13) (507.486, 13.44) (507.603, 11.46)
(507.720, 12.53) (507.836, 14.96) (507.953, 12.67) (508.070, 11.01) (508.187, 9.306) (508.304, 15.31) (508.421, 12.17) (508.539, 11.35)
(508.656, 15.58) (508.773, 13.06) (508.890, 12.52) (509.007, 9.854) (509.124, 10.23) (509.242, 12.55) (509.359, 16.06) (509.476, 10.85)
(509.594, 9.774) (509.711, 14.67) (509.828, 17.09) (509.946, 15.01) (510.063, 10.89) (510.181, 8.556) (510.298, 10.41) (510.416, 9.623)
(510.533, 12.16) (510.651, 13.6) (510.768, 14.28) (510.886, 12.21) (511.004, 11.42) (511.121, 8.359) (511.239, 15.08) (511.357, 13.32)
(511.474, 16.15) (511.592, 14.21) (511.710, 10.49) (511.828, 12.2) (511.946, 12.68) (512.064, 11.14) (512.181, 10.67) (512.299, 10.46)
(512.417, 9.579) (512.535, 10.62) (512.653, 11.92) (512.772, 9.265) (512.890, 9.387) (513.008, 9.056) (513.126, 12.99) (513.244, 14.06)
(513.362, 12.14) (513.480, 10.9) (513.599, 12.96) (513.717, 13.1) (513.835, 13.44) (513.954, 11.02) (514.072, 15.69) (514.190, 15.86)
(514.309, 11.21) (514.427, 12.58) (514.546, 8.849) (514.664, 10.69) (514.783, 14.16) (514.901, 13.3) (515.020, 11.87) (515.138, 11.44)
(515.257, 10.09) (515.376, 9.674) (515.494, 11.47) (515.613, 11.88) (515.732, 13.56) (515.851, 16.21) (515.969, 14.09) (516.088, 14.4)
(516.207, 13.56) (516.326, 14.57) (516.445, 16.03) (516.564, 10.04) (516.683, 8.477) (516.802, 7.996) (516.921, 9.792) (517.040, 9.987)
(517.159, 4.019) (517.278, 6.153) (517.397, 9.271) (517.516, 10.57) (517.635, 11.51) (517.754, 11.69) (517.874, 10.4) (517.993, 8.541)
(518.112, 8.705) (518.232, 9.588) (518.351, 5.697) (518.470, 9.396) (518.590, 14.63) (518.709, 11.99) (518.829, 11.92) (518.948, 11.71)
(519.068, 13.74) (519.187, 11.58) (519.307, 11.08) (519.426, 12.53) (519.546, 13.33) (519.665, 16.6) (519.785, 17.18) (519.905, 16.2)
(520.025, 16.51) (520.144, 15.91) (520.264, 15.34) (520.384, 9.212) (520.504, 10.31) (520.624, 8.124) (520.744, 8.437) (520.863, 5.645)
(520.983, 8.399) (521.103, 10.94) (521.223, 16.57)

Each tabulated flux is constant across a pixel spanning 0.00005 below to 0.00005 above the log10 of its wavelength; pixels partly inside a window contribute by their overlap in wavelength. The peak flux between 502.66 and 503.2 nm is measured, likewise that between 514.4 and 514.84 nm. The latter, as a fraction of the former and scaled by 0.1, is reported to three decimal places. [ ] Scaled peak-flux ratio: 0.093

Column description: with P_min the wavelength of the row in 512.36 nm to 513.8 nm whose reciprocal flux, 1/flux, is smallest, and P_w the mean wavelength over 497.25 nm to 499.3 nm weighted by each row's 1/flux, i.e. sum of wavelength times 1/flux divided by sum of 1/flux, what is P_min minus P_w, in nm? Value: 14.92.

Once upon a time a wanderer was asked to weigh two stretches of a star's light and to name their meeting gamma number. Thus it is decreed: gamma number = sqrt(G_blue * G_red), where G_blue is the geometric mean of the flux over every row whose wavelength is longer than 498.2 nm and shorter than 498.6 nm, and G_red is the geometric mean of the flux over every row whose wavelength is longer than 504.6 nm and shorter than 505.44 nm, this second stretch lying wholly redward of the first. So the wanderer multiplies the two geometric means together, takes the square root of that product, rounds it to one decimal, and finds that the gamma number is 12.7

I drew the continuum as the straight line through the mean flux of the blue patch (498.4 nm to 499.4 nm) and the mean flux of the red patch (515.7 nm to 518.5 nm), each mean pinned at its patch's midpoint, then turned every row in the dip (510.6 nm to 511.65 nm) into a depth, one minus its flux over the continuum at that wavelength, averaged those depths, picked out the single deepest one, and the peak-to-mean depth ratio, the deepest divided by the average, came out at -1.8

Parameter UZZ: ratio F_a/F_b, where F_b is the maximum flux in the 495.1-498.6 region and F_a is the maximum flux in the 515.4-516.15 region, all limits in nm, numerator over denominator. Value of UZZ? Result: 0.922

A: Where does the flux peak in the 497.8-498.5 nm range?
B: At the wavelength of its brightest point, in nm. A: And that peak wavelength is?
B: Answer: 498.453 nm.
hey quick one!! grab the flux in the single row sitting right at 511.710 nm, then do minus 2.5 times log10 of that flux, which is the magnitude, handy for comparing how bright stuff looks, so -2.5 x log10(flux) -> -2.55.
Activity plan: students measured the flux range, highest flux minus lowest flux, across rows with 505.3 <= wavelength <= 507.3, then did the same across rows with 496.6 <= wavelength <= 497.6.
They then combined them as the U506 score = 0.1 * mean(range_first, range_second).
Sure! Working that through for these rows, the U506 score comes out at 0.53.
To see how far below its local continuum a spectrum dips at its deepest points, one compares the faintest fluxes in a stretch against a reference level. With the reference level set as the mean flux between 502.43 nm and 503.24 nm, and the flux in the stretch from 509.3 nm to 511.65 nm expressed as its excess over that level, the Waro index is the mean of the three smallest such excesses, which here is -4.5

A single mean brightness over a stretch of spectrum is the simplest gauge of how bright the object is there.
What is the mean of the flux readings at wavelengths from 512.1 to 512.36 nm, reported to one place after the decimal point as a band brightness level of 10.6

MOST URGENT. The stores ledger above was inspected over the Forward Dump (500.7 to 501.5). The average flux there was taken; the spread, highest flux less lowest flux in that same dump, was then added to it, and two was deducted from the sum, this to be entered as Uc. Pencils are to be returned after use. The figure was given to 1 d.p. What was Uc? 15.8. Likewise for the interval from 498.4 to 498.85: 16.6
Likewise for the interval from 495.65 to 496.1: 16.4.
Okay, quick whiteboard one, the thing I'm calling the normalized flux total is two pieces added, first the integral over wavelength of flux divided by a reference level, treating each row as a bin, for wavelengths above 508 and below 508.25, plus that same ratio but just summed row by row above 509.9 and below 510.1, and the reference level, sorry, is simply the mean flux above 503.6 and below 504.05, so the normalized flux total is 2.28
